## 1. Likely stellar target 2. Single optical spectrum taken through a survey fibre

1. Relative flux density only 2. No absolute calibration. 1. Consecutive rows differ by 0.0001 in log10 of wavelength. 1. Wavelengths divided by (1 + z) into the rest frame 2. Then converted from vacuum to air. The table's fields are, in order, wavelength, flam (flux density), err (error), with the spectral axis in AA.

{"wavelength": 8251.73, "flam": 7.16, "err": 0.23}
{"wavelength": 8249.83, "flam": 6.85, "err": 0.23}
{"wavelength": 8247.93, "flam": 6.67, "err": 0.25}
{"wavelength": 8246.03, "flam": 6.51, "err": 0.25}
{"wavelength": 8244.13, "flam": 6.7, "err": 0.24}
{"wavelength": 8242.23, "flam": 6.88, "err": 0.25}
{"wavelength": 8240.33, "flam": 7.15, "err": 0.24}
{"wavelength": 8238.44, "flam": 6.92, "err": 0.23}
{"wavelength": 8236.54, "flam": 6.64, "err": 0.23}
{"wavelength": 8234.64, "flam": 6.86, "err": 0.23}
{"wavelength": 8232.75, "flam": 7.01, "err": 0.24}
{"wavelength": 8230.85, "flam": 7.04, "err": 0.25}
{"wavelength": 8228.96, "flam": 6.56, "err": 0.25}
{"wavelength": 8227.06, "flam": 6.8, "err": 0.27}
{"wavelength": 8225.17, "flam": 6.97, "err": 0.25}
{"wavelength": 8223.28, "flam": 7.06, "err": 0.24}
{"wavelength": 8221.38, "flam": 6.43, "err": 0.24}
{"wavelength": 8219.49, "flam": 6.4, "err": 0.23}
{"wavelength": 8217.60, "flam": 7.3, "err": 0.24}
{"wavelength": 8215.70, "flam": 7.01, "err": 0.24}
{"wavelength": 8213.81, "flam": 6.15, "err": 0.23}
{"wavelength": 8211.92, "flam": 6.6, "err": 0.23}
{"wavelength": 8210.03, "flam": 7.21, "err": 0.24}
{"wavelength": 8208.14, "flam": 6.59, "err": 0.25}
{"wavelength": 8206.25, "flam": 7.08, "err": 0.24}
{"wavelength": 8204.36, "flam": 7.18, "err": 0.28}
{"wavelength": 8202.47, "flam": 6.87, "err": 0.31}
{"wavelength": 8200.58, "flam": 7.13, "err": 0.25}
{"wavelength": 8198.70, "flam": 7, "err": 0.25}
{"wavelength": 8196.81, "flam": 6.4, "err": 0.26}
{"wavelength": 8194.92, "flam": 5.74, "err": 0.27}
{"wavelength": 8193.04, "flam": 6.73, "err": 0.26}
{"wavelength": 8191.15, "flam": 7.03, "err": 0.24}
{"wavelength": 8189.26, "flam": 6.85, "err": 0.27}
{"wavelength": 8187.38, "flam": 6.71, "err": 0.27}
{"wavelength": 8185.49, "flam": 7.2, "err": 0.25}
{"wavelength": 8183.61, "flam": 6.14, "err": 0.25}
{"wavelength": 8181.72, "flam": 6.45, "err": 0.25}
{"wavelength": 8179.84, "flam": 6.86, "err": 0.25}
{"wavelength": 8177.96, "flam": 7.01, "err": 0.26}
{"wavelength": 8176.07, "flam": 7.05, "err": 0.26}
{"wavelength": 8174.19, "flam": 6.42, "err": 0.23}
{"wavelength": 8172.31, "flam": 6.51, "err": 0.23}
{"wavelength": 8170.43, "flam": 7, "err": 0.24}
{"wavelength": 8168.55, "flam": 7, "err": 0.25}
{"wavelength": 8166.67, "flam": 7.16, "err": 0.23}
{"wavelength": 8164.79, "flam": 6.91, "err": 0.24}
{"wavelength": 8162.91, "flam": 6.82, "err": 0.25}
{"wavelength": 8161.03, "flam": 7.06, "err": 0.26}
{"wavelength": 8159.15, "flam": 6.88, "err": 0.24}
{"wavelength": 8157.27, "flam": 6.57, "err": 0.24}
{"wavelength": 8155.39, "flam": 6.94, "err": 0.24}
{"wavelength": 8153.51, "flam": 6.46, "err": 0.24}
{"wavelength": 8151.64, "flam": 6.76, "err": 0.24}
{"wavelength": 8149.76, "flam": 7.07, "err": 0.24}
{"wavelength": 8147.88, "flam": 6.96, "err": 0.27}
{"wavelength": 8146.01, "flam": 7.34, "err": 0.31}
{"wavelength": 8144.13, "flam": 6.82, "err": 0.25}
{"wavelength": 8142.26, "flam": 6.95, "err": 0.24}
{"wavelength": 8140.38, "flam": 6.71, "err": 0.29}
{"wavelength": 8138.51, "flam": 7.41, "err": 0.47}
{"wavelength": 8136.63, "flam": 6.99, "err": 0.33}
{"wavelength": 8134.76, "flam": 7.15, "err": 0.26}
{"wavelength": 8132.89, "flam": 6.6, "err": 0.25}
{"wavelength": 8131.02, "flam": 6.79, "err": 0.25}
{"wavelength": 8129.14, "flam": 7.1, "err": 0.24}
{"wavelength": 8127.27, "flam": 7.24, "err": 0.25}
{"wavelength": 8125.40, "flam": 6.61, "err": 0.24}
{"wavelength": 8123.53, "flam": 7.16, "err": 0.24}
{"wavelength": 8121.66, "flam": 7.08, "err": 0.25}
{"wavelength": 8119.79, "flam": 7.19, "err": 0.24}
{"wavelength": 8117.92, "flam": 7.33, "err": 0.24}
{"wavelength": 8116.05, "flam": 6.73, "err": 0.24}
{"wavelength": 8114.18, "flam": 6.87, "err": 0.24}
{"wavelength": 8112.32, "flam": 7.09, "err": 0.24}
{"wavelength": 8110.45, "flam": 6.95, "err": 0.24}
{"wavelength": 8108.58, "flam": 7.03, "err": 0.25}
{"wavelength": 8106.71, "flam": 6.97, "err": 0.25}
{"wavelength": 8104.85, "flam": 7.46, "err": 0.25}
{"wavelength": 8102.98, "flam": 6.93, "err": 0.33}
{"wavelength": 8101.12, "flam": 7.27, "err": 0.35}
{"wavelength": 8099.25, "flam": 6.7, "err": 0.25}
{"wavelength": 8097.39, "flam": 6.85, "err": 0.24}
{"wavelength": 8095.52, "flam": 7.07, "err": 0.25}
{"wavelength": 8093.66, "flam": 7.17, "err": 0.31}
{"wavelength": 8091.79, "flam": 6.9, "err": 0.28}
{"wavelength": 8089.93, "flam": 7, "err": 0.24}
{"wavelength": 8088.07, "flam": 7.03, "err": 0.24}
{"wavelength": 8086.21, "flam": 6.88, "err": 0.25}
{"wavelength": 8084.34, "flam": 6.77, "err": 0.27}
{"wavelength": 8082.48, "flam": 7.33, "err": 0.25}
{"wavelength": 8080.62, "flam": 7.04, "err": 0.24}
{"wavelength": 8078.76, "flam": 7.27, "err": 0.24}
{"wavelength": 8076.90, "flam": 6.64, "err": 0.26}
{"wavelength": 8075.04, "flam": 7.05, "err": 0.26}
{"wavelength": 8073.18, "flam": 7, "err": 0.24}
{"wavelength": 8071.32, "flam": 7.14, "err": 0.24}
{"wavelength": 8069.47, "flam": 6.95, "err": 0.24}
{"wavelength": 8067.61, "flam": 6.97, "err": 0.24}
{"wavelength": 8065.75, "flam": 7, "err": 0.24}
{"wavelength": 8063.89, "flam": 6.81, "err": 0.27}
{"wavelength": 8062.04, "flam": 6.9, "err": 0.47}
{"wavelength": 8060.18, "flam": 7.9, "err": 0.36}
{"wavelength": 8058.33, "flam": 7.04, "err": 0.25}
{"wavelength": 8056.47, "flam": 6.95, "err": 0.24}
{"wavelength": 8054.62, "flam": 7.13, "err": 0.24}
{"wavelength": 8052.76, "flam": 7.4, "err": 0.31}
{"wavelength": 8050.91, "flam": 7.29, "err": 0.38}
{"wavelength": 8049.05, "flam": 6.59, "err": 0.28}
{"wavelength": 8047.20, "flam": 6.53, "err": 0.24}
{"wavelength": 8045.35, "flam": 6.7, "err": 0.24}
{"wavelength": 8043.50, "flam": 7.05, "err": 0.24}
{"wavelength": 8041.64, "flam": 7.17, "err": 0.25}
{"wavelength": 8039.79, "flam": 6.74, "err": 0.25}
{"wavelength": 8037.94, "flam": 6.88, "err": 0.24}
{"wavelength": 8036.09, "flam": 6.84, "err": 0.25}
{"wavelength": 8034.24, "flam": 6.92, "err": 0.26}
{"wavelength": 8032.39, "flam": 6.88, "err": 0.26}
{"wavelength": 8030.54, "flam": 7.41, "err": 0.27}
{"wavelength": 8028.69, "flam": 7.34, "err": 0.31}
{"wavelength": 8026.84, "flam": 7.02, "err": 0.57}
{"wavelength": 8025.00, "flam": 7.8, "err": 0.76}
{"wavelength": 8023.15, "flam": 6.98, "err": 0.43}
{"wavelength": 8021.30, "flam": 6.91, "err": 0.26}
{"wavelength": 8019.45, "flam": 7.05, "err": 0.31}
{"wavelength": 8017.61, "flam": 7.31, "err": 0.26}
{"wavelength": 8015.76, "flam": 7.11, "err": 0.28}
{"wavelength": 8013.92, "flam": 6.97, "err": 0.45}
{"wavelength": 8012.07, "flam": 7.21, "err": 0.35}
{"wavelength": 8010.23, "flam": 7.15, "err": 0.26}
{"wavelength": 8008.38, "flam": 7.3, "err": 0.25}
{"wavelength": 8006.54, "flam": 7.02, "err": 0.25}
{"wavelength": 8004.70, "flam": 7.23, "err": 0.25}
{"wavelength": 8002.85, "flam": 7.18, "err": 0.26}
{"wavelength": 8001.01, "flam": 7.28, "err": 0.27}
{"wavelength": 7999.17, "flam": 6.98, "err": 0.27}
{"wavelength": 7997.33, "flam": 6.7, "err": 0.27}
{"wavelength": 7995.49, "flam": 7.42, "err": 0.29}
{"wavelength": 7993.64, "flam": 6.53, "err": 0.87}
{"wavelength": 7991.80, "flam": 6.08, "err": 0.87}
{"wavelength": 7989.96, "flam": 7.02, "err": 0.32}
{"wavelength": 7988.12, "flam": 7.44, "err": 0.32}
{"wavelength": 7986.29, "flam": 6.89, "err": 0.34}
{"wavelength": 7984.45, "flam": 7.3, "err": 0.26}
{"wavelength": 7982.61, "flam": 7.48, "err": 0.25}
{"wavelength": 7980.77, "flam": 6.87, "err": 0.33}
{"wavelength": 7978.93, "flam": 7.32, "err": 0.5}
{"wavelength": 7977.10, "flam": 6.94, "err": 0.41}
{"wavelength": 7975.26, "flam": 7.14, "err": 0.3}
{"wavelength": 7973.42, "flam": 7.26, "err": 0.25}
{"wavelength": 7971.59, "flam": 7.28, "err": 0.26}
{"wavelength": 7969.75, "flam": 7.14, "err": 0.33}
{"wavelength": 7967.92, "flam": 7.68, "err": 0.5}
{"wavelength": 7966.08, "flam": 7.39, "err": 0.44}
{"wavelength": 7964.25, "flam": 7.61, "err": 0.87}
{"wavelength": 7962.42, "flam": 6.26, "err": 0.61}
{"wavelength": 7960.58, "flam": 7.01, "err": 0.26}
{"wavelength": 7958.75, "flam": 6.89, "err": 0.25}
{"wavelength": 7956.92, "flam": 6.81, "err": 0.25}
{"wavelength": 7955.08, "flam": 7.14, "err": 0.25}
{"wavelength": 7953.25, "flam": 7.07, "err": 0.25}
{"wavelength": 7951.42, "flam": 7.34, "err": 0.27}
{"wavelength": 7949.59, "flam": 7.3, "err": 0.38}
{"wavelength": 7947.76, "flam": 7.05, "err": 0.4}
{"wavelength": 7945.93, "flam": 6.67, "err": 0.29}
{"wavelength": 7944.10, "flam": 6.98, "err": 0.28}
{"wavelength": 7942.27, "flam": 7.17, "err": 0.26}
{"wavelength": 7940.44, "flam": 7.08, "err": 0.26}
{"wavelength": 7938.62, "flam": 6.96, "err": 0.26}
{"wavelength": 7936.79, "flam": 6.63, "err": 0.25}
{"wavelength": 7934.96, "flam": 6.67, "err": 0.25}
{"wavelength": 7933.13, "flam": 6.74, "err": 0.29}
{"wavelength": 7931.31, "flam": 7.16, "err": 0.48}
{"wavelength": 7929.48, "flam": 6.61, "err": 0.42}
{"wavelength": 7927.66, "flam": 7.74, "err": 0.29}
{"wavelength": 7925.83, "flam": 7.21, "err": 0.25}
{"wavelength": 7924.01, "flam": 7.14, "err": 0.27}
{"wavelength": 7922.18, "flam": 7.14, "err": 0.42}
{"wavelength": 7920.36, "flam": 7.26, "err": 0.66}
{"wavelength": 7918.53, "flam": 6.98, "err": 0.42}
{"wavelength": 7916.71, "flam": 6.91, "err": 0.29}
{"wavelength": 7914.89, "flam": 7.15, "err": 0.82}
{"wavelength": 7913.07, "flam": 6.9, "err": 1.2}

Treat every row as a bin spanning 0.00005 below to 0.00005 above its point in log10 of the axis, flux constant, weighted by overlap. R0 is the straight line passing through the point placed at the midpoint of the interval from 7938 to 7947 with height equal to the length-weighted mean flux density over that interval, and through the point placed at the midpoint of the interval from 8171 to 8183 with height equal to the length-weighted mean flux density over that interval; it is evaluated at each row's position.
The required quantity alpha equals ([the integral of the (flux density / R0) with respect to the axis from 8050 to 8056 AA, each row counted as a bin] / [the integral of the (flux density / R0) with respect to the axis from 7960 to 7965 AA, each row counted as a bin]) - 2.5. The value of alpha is -1.23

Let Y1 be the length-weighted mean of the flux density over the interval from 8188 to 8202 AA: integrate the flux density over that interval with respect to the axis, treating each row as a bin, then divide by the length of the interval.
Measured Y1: 6.71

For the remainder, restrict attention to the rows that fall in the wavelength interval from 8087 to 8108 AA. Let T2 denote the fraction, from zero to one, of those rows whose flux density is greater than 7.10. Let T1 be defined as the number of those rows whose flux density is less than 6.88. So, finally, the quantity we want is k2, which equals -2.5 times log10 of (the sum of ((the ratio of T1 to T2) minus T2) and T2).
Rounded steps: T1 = 2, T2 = 0.27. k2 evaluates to -2.2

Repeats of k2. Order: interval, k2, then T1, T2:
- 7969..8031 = -2.1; 4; 0.59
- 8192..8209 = -3.4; 5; 0.22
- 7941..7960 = -1.7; 2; 0.40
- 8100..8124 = -1.8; 2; 0.38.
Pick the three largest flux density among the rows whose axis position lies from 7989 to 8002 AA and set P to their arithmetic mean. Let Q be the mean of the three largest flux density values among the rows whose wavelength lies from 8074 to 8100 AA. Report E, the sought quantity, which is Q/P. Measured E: 1.00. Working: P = 7.24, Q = 7.26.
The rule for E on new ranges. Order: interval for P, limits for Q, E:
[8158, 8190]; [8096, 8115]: 1.02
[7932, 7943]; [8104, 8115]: 1.02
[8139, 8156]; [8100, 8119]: 1.03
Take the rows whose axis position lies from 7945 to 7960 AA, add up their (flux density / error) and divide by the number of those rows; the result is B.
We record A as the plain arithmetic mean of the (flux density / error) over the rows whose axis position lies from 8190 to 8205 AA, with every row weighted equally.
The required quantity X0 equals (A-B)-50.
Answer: -49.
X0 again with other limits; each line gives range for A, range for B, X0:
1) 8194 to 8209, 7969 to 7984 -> -47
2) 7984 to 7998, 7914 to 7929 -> -50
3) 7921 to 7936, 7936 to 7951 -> -52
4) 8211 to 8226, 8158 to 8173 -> -50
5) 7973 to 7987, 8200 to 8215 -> -54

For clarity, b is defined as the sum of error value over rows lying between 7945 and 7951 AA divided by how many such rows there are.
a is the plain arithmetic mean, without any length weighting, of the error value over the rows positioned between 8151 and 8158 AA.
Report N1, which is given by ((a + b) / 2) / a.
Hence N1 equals 1.24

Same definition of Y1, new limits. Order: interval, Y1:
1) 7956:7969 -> 7.09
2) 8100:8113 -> 7.09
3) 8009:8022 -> 7.11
